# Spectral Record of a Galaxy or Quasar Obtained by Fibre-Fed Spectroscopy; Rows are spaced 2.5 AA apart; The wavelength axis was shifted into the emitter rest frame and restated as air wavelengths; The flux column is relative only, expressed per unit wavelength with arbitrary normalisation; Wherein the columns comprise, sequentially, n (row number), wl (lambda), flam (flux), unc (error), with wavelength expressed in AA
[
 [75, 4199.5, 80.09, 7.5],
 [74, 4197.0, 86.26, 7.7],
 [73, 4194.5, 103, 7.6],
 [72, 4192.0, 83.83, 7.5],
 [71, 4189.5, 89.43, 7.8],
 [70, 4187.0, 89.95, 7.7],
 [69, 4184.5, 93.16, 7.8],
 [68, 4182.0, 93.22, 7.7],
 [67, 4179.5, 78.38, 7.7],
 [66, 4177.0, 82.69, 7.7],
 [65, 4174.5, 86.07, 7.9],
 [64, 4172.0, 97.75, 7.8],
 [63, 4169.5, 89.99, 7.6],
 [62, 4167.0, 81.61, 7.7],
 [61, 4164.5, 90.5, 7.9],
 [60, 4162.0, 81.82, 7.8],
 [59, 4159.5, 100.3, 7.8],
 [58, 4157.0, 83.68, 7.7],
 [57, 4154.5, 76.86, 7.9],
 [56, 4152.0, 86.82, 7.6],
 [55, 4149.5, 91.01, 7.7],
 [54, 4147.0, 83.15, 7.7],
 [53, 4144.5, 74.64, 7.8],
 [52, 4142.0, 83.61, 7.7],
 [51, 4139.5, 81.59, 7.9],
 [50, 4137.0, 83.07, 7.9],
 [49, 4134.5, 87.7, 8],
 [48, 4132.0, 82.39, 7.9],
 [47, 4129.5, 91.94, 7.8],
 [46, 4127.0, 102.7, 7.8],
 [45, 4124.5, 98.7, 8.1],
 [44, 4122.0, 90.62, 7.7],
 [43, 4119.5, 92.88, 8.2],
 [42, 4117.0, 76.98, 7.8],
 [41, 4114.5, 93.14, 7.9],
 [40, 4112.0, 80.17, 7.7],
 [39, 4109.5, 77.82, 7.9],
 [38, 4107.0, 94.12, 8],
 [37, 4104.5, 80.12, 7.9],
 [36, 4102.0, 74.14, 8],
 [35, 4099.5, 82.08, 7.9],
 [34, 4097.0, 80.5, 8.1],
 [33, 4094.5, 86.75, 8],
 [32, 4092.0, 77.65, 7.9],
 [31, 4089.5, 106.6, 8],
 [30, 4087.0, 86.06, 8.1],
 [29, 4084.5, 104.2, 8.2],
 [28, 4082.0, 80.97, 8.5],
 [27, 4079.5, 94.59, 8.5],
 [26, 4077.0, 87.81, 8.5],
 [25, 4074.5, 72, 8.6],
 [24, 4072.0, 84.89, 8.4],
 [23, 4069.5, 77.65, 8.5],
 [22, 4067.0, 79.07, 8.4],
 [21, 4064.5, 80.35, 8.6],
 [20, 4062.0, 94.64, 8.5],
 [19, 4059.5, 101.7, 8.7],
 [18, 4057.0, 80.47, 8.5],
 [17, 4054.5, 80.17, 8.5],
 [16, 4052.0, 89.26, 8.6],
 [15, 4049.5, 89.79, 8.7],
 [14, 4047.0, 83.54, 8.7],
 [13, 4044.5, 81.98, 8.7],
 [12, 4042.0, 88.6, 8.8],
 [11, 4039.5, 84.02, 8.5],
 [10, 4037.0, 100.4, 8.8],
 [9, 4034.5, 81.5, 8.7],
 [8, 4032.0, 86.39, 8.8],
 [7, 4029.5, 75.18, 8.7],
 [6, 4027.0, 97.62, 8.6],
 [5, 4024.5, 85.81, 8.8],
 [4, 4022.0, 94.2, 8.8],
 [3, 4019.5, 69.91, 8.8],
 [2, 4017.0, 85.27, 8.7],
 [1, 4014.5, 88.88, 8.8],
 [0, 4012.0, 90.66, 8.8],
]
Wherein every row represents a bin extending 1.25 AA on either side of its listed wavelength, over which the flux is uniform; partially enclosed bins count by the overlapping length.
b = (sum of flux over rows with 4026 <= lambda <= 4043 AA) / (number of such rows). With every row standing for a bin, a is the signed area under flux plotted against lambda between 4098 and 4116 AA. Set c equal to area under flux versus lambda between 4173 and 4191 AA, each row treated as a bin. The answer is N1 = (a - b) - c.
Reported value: -172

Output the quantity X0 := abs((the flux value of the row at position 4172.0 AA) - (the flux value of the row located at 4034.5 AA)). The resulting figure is 16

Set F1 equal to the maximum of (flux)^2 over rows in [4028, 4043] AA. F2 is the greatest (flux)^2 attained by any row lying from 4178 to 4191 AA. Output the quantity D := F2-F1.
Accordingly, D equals -1390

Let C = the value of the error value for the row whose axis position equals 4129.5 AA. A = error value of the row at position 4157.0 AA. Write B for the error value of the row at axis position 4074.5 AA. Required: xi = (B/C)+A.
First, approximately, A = 7.70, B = 8.6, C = 7.80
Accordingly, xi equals 8.80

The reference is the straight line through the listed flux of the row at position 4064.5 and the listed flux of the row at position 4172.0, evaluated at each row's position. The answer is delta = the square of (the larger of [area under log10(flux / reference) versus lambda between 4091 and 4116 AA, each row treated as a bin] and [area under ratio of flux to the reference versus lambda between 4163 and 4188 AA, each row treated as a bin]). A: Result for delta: 504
